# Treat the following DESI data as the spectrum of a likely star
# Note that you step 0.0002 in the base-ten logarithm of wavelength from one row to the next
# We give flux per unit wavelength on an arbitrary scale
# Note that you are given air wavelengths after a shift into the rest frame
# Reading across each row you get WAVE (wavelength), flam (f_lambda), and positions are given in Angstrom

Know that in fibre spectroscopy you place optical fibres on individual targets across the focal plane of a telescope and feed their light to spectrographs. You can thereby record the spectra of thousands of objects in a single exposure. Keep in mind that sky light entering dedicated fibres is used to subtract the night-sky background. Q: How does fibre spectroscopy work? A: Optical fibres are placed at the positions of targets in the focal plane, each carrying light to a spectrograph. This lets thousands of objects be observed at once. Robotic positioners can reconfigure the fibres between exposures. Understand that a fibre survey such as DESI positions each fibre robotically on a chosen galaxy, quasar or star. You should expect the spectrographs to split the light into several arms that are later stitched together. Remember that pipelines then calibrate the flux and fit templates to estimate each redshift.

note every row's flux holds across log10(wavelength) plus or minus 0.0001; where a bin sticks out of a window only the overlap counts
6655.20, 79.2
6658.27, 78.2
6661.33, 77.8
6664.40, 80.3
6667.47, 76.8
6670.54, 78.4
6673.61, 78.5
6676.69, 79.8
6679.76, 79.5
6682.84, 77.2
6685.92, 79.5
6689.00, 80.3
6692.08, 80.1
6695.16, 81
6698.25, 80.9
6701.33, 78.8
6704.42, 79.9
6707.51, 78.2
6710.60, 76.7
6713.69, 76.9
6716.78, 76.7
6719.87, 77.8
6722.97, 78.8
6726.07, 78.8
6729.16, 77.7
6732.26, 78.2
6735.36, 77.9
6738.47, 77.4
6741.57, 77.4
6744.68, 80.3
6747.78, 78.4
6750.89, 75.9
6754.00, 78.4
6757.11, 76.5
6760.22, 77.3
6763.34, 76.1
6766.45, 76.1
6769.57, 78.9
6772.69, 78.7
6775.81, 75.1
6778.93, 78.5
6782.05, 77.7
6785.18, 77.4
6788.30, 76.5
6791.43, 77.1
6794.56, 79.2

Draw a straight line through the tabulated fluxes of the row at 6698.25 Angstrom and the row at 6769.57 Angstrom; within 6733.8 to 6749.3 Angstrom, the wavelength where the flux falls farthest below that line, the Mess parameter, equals 6738.47 Angstrom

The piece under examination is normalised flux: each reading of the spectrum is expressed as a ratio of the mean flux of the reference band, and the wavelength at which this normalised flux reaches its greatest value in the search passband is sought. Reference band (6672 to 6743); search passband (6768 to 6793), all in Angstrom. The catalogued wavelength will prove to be 6769.57 Angstrom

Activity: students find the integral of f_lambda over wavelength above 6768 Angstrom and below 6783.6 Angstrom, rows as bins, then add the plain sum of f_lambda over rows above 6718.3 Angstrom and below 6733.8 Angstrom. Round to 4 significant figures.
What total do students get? 1605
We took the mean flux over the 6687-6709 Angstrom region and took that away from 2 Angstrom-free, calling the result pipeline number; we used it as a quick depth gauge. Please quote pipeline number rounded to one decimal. -77.9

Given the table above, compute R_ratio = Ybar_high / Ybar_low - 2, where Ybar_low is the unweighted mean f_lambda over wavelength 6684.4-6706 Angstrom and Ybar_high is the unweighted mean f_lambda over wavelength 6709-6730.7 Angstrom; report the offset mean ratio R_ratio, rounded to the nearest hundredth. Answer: -1.03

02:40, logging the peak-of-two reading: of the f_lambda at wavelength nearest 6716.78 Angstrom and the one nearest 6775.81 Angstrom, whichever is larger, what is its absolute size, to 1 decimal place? 76.7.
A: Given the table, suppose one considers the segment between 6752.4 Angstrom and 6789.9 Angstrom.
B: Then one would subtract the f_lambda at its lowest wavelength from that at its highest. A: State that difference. -1.9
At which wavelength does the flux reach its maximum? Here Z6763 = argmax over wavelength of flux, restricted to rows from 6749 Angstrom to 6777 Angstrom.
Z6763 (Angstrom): 6769.57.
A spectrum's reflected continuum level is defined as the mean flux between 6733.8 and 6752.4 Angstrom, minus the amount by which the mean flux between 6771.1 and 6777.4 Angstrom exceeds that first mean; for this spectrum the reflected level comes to 78.9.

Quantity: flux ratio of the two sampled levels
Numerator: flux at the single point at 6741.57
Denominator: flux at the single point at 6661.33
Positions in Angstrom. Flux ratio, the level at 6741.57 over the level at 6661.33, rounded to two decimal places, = 0.99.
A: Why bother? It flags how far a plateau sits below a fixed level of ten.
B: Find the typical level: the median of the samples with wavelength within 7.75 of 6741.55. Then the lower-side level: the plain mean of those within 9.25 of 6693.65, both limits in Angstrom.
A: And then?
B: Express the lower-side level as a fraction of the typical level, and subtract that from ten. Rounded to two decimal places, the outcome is 8.97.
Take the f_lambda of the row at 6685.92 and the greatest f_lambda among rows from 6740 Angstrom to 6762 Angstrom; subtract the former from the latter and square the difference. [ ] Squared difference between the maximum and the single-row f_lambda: 1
